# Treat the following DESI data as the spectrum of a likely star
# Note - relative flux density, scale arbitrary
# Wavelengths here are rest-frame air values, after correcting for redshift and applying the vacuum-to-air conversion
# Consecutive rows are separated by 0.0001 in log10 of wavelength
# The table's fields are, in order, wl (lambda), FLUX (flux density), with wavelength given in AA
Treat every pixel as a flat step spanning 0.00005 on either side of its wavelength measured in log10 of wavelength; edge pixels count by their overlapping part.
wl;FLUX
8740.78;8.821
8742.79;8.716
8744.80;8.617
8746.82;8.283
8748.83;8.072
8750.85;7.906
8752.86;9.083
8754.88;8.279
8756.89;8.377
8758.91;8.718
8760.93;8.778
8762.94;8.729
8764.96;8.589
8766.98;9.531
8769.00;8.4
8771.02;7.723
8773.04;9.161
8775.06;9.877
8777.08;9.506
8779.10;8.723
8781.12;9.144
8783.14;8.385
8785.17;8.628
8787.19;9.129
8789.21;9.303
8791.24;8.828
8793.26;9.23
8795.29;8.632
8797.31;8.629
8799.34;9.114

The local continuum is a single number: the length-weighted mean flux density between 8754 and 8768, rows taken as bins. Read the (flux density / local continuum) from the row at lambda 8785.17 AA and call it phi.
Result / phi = 0.99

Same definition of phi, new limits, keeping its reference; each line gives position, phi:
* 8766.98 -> 1.09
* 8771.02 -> 0.89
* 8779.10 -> 1.00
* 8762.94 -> 1.00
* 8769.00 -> 0.96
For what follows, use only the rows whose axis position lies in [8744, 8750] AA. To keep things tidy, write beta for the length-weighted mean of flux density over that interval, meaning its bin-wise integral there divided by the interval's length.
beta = 8.3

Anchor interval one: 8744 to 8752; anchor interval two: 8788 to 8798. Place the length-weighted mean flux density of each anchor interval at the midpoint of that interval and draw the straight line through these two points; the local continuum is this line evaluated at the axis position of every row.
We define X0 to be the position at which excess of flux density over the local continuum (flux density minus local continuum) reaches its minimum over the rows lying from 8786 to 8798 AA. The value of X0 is 8797.31 AA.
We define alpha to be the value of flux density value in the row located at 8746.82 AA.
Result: 8.283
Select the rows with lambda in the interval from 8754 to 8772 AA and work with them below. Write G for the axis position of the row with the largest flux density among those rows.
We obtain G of 8766.98 AA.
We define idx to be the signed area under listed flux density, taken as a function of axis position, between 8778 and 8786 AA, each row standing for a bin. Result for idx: 70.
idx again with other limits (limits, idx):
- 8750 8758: 67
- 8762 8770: 70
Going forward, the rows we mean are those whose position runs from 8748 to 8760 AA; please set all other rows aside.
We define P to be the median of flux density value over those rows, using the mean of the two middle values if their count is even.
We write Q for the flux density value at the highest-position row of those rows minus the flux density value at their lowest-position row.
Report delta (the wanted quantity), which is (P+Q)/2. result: 4.49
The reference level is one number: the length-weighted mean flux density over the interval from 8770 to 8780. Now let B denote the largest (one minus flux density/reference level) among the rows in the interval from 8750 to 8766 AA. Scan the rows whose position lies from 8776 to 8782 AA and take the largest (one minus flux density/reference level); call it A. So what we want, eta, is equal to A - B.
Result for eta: -0.09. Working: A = 0.03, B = 0.122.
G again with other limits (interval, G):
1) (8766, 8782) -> 8775.06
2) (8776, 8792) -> 8777.08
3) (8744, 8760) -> 8752.86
